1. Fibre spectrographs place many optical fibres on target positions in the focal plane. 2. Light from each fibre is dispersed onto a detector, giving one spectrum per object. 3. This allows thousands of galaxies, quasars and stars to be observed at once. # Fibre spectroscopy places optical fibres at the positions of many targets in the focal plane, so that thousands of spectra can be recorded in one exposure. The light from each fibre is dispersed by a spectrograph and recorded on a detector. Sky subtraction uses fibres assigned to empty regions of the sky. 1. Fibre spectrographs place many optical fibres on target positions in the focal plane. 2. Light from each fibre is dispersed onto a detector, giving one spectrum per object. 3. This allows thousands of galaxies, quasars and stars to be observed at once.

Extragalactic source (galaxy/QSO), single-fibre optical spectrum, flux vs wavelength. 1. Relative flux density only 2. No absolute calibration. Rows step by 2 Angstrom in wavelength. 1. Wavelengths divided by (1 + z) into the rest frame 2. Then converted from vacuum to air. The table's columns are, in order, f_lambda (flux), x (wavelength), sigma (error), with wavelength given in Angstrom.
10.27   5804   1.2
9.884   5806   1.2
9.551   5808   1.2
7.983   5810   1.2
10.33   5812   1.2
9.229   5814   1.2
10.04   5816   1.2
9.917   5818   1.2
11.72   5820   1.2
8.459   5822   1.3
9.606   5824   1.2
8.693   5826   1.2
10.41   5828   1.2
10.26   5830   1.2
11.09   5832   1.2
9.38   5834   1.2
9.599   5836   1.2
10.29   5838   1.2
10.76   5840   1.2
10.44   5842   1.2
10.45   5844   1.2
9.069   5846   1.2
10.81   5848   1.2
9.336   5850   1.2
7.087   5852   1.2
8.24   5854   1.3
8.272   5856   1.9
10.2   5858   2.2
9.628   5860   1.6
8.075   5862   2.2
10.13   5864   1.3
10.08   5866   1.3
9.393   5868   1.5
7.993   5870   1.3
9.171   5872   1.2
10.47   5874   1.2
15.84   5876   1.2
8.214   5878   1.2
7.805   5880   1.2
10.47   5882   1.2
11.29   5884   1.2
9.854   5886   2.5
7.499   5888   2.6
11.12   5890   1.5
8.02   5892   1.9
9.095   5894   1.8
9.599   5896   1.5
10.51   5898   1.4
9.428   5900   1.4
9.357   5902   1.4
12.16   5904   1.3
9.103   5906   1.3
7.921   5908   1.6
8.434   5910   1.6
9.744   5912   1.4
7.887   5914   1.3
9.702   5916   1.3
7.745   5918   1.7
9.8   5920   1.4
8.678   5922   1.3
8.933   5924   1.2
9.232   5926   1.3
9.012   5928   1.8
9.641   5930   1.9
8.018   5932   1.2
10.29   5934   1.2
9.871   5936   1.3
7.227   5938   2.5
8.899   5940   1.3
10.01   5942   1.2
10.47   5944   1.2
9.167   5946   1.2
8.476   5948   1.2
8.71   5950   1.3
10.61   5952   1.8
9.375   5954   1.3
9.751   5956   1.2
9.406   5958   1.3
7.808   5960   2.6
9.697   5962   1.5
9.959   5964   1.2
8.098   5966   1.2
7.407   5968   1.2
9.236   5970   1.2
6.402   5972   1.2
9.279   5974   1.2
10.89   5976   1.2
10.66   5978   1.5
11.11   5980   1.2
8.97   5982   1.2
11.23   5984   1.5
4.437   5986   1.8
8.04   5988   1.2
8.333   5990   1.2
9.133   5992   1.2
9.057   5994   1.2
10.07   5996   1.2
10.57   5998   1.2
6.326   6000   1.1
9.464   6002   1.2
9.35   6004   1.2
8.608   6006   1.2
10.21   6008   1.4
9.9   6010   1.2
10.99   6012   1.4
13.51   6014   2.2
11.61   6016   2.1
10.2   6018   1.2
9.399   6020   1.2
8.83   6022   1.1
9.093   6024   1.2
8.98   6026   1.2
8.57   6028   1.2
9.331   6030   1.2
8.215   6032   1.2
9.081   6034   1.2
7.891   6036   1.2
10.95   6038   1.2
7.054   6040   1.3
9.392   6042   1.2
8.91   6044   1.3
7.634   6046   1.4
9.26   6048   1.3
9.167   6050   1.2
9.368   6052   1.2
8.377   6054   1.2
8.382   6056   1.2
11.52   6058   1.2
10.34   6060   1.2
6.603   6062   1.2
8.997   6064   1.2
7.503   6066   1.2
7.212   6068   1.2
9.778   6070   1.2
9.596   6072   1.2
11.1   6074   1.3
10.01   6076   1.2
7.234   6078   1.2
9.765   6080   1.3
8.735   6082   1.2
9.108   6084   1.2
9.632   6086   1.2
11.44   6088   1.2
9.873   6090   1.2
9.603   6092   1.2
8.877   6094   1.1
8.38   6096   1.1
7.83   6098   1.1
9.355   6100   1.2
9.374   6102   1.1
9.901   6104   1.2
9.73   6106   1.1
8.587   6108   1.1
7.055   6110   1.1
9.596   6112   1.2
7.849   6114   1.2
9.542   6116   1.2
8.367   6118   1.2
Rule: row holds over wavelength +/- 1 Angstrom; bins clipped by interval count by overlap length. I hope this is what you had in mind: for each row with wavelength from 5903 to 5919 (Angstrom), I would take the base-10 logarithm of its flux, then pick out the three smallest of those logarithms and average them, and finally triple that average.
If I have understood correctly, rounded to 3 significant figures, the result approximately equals 2.68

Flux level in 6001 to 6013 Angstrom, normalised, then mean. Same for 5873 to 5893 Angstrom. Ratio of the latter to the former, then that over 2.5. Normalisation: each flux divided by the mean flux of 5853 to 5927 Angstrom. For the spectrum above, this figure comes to 0.412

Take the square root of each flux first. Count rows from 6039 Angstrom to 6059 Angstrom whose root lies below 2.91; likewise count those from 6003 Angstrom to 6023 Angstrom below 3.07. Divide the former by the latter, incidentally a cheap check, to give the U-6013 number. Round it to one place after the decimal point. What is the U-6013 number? 1.0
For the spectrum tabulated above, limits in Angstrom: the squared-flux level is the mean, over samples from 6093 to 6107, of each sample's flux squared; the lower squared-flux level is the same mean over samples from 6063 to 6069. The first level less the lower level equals 20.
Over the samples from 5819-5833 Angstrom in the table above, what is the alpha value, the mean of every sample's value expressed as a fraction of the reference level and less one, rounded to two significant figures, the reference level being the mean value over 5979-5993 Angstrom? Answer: 0.15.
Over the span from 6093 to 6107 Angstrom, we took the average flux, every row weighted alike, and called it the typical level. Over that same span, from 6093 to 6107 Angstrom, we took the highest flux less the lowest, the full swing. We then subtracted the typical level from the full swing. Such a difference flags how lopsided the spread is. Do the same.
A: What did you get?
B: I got -7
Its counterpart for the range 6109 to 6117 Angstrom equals -6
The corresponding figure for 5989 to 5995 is -8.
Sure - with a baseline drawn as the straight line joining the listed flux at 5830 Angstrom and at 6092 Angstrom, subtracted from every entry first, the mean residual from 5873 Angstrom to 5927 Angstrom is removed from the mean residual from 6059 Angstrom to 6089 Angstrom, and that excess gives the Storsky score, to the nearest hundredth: 0.02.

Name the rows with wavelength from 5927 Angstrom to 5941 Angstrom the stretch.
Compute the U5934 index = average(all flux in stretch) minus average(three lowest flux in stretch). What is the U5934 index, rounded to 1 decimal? 0.9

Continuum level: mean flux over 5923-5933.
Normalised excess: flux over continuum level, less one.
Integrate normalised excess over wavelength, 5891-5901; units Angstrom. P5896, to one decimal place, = 0.4 Angstrom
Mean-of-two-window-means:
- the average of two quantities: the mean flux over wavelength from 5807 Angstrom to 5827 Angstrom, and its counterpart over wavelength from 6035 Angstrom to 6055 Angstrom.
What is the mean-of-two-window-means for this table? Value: 9.18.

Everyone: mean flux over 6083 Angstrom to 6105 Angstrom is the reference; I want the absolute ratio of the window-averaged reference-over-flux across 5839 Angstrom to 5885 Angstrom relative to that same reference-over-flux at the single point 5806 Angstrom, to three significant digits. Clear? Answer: 1.05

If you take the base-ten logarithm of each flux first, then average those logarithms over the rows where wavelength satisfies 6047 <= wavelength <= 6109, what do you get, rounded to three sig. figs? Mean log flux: 0.959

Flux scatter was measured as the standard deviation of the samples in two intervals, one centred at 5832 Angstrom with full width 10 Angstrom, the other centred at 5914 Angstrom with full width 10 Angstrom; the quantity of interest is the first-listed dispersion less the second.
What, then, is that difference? -0.3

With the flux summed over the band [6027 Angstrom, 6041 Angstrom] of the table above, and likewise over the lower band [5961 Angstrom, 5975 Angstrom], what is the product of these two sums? 3670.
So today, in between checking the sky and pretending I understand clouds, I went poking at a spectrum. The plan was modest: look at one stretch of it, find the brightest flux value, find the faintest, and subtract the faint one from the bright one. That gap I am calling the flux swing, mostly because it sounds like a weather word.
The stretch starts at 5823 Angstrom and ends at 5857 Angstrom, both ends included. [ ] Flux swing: 4.0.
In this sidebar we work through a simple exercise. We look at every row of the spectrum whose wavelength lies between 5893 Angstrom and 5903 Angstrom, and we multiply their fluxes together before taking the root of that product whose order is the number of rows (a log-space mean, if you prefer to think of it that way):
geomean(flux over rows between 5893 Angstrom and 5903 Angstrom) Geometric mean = 9.6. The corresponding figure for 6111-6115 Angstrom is 8.7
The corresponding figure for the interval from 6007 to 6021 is 10.8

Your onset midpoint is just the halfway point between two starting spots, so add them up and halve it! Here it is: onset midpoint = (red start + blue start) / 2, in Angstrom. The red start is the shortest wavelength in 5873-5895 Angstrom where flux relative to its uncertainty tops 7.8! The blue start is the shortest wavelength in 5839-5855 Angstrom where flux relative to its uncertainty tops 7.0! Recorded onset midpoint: 5857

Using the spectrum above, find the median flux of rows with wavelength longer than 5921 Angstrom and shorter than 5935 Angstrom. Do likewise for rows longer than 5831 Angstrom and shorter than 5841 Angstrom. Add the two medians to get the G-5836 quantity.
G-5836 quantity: 19.3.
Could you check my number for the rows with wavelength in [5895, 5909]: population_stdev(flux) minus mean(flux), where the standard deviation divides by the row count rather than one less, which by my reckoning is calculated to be -8.5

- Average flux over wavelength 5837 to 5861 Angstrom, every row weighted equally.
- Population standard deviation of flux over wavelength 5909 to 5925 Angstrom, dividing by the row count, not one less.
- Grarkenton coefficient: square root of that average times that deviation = 2.7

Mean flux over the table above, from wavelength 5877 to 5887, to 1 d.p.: 9.5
